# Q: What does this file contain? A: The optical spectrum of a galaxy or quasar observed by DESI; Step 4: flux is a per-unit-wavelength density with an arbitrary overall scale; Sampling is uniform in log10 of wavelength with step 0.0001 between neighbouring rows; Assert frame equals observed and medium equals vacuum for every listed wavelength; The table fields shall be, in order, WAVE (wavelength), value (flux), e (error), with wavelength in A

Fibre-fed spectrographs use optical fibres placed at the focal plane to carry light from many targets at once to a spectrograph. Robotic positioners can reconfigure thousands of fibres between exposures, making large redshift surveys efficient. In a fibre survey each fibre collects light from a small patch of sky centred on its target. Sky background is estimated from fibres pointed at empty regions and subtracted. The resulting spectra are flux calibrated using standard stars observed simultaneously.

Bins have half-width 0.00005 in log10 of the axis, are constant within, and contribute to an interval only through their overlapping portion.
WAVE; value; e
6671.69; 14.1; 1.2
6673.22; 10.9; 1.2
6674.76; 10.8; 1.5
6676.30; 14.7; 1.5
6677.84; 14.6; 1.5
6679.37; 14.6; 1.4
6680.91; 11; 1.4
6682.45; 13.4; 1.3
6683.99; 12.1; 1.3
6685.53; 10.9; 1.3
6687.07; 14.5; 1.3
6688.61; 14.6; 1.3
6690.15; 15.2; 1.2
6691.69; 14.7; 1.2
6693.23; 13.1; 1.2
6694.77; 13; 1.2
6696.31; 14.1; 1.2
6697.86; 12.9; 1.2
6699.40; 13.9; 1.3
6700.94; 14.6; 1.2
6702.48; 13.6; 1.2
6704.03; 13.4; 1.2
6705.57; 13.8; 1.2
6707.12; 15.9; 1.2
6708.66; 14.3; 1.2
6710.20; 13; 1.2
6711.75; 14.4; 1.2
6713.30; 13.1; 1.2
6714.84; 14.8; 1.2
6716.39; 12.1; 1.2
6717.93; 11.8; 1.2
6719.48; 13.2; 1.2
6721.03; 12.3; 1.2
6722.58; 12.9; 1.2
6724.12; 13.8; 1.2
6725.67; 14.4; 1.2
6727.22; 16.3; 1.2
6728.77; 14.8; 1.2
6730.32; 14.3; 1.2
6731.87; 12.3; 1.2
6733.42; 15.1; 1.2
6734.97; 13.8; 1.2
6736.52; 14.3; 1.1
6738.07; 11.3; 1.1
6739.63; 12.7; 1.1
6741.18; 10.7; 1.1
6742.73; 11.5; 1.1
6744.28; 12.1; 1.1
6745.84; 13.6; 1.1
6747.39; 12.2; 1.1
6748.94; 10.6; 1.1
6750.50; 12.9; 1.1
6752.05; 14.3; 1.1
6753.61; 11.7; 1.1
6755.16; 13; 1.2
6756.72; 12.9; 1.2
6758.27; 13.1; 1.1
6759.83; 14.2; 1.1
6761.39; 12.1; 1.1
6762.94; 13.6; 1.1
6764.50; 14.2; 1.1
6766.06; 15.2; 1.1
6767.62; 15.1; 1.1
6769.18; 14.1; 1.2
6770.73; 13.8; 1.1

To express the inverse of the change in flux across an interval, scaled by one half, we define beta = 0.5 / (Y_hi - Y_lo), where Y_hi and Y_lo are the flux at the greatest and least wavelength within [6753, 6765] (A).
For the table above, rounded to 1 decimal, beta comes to 0.2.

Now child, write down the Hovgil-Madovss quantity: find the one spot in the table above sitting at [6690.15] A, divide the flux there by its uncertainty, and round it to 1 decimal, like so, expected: 12.7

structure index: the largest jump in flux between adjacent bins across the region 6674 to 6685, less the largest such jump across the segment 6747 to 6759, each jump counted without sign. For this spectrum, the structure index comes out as 1.3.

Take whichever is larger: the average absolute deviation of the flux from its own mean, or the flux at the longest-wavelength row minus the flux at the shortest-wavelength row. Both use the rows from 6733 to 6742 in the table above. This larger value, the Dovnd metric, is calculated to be 1.4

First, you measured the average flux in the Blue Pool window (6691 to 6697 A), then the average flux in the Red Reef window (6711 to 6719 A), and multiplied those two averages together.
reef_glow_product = 182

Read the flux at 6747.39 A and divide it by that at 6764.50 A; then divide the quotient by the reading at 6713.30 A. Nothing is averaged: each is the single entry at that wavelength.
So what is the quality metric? 0.0656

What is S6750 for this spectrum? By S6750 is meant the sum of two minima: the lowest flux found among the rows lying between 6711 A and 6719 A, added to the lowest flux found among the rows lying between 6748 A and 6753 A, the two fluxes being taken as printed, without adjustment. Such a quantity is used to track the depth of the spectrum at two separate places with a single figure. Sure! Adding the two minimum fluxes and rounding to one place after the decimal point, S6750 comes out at 22.4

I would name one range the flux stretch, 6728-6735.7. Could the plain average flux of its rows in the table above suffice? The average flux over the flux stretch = 14.06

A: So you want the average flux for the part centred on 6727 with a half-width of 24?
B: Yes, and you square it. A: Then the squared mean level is 176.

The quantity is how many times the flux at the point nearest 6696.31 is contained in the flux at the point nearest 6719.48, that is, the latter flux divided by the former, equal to 0.9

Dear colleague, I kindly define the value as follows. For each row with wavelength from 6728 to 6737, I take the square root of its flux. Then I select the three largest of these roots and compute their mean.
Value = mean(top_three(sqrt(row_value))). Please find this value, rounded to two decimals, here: 3.84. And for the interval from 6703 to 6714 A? 3.85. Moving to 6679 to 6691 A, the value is 3.85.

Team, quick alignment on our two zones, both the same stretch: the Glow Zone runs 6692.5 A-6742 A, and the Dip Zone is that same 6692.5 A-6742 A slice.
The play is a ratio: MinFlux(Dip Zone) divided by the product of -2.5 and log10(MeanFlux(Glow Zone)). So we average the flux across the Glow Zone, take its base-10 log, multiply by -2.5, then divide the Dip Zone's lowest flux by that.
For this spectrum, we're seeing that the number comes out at -3.78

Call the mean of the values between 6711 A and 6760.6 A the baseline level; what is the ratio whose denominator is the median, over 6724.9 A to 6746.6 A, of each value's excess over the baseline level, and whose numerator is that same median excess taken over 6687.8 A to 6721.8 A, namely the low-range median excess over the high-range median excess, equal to 1.0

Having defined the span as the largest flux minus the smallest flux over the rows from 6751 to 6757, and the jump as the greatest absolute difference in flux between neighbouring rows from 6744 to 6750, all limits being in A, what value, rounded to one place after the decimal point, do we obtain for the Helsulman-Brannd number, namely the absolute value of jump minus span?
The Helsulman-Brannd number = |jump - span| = 1.0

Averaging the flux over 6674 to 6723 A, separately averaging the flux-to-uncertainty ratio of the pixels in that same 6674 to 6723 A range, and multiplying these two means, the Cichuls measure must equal 145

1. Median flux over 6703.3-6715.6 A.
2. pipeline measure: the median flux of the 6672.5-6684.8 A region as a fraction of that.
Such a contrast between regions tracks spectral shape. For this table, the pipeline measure 0.91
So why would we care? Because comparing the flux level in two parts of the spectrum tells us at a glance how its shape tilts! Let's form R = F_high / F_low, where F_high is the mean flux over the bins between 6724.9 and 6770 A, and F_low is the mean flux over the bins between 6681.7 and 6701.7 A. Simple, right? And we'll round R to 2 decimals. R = 0.98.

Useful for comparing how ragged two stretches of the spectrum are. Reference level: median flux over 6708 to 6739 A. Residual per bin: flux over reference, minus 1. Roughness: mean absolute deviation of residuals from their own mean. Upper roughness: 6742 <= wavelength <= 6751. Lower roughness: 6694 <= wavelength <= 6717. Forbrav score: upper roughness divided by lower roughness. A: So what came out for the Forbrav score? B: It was 1.03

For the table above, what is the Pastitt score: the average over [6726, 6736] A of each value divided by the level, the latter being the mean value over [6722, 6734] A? 1.01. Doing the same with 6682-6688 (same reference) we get 0.89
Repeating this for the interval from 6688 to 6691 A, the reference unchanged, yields 1.05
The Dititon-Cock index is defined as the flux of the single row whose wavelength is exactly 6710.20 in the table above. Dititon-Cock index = 13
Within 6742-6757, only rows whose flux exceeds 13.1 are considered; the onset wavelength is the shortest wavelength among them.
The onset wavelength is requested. 6745.84 A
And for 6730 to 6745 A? 6730.32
